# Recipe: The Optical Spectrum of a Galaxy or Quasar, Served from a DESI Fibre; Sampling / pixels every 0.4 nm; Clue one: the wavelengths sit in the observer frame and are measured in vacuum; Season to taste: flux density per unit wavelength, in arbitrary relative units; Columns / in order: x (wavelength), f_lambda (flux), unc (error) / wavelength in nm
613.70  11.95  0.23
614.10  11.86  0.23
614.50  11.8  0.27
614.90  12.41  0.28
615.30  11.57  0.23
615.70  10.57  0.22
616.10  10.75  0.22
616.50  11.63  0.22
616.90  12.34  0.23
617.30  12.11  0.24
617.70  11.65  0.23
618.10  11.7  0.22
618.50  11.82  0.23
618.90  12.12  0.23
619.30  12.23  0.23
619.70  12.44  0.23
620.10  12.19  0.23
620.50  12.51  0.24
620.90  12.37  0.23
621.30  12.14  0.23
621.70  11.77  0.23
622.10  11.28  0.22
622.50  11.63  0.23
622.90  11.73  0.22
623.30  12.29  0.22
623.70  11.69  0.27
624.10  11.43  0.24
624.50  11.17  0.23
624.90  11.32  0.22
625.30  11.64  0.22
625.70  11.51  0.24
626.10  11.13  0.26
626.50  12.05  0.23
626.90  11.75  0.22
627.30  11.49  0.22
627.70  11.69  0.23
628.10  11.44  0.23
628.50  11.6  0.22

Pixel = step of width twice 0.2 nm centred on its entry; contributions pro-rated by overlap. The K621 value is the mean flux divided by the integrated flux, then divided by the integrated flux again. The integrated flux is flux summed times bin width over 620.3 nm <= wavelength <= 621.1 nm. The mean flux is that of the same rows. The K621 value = 0.126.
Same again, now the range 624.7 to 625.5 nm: 0.136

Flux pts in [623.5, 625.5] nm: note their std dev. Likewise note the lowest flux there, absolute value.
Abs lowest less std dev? 11.0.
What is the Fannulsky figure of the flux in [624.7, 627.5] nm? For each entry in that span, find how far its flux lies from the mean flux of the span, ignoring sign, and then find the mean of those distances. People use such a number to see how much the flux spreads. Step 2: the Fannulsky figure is 0.221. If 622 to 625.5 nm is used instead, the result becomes 0.245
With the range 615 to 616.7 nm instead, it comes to 0.470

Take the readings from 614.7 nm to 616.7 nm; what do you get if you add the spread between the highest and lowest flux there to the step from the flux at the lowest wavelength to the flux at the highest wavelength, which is 1.1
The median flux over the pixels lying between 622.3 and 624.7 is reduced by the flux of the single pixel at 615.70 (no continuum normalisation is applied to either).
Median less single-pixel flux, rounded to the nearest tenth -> 1.1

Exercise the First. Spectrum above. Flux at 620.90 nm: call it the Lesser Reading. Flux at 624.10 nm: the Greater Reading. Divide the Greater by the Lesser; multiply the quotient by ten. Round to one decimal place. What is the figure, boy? 9.2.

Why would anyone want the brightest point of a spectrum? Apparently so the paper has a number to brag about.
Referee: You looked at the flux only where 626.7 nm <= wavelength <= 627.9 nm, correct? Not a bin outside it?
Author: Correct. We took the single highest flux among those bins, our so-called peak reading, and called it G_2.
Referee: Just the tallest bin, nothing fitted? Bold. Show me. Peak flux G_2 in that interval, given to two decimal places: 11.75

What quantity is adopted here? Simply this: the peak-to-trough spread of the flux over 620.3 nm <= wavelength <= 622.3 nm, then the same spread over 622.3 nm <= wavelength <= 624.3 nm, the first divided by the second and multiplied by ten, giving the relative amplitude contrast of 14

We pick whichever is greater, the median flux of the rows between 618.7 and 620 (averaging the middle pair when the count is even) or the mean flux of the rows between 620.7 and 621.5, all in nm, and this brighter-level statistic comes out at 12.3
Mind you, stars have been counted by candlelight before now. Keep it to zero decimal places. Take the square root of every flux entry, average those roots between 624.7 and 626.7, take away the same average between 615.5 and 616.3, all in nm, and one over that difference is 8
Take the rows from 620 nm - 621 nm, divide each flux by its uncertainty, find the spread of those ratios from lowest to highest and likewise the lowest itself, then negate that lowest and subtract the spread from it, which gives -53.8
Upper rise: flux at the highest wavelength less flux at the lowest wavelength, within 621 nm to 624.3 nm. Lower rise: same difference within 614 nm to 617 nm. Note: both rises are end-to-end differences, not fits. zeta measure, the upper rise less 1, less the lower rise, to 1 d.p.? -2.2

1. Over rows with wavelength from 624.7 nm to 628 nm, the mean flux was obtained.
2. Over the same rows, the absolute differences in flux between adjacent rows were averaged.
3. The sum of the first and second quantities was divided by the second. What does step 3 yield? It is 33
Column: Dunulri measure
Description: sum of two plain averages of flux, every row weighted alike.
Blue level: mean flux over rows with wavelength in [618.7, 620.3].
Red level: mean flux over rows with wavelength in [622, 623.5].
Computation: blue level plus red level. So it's 24.0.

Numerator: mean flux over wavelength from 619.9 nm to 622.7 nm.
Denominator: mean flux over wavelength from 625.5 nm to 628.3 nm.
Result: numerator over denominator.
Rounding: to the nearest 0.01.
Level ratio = 1.03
